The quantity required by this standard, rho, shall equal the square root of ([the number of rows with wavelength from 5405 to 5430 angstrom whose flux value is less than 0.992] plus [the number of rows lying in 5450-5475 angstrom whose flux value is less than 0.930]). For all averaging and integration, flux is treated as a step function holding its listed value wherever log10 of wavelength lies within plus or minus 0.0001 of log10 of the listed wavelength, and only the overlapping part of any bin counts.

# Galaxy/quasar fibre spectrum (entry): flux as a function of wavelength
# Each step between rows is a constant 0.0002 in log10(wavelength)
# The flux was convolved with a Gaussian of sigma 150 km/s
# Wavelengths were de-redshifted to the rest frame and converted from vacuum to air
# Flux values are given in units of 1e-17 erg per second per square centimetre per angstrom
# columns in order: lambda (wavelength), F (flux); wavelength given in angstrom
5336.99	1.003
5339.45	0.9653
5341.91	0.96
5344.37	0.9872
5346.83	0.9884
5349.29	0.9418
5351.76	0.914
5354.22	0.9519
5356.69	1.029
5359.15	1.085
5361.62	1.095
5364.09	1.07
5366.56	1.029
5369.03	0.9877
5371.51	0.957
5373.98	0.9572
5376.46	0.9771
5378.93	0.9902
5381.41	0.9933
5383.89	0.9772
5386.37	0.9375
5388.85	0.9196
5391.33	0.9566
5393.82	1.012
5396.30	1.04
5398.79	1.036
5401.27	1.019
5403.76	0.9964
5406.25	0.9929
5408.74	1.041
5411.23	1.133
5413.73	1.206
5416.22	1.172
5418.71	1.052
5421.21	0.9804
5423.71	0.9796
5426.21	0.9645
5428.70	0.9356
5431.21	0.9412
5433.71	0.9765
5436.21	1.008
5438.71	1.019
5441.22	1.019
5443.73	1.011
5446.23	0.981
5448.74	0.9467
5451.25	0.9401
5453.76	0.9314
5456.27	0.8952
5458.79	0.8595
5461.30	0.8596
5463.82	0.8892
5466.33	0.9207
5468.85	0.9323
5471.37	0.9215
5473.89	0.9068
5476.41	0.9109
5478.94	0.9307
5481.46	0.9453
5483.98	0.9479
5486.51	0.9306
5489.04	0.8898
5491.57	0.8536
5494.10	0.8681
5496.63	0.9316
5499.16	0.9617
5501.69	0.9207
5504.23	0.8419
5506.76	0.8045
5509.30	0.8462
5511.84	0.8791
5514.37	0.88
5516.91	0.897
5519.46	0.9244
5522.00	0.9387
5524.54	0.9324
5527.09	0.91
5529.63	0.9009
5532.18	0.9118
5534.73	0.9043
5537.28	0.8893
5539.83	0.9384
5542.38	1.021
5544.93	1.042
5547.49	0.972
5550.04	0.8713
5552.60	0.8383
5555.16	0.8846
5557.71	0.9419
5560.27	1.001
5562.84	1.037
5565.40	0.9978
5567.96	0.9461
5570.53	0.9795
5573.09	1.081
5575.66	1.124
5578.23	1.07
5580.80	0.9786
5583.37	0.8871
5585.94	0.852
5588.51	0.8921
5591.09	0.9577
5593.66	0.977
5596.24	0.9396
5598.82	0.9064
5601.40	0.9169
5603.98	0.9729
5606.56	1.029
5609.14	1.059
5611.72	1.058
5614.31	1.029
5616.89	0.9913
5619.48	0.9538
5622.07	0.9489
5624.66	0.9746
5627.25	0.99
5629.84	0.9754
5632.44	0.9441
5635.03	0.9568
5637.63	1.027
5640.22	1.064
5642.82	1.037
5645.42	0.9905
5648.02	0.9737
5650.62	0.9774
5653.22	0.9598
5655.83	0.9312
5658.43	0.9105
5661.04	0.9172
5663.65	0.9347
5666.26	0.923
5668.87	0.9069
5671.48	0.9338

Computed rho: 3.3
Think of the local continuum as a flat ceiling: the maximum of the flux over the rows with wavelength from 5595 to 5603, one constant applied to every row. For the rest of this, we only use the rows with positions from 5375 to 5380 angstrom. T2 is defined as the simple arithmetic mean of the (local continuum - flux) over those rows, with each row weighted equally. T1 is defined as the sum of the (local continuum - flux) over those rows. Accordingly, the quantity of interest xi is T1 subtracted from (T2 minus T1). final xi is 0.13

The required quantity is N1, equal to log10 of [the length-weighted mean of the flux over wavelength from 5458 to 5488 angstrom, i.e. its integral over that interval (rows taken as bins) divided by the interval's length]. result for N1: -0.039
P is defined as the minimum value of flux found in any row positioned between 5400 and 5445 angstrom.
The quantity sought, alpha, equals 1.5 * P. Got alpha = 1.40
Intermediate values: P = 0.9356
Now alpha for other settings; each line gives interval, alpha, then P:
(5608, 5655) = 1.42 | 0.9441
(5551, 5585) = 1.26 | 0.8383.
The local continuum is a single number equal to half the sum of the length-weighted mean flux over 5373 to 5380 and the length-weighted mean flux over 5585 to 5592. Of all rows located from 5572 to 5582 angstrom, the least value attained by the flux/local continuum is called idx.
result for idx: 1.04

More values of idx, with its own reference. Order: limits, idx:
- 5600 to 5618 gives 0.98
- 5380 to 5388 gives 1.00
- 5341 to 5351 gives 1.00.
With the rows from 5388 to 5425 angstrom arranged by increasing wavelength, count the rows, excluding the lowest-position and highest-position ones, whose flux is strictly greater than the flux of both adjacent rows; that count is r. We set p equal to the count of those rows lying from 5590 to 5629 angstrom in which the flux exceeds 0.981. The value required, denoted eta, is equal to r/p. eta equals 0.33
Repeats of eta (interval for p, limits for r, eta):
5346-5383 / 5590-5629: 0.22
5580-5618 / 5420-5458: 0.00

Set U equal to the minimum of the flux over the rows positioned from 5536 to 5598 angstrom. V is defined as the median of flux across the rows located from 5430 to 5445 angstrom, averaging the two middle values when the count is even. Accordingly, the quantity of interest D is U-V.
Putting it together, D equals -0.171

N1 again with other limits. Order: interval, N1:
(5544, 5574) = -0.016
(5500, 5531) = -0.050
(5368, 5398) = -0.011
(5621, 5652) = -0.005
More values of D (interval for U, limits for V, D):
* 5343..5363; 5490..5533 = 0.013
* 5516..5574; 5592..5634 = -0.137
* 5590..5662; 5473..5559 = -0.004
